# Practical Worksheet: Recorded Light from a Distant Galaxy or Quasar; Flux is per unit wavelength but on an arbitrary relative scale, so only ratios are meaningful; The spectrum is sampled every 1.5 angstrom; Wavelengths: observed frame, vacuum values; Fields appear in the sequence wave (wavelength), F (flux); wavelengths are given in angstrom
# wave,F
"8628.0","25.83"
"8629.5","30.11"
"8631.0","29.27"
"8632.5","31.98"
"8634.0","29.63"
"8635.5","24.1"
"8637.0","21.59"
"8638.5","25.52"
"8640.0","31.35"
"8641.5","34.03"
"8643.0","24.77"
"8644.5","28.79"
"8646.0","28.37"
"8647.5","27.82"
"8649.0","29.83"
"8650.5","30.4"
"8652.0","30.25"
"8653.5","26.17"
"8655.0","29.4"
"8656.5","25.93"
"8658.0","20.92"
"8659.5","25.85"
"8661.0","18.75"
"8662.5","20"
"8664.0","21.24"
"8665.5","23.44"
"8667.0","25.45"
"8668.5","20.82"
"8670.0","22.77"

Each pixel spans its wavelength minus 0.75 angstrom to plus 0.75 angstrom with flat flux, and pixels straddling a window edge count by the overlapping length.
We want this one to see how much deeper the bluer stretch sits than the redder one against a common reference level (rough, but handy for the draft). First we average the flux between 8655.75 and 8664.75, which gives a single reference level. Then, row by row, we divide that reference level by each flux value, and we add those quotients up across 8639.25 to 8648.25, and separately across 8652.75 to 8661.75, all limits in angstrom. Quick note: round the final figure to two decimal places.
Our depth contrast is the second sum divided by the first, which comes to 1.21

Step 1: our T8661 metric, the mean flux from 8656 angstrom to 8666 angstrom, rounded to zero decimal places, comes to 22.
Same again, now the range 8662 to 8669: 22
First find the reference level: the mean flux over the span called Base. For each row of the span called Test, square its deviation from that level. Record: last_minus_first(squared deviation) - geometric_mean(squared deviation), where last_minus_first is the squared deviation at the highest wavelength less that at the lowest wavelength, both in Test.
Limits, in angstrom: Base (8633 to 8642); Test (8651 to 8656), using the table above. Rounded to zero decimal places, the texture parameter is -7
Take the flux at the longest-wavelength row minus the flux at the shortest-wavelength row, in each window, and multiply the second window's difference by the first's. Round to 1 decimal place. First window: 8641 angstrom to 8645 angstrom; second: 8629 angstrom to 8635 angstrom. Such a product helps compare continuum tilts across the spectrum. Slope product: 2.5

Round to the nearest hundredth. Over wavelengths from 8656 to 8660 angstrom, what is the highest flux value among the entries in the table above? 25.93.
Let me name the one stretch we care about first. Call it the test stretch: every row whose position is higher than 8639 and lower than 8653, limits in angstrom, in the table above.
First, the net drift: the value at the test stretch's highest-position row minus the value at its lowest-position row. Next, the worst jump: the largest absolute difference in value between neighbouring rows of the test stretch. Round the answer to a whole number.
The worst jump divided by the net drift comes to -8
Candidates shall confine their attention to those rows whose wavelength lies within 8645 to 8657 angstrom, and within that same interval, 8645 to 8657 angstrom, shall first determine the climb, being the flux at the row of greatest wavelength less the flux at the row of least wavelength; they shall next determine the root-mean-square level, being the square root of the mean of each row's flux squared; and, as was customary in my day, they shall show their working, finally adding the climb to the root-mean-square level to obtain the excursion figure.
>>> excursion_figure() 26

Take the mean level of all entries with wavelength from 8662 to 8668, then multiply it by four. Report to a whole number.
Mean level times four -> 90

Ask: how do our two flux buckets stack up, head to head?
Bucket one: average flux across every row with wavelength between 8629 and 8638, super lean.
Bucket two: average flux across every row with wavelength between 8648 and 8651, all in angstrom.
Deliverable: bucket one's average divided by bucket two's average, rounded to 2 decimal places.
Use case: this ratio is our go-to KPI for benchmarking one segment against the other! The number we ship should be 0.92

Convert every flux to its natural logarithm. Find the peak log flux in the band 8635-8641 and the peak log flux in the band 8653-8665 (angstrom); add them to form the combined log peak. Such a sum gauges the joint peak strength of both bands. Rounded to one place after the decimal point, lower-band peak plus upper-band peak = 6.8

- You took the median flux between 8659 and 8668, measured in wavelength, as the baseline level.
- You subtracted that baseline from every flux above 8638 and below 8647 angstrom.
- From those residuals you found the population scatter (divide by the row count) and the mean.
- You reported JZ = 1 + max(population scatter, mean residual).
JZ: 7.5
